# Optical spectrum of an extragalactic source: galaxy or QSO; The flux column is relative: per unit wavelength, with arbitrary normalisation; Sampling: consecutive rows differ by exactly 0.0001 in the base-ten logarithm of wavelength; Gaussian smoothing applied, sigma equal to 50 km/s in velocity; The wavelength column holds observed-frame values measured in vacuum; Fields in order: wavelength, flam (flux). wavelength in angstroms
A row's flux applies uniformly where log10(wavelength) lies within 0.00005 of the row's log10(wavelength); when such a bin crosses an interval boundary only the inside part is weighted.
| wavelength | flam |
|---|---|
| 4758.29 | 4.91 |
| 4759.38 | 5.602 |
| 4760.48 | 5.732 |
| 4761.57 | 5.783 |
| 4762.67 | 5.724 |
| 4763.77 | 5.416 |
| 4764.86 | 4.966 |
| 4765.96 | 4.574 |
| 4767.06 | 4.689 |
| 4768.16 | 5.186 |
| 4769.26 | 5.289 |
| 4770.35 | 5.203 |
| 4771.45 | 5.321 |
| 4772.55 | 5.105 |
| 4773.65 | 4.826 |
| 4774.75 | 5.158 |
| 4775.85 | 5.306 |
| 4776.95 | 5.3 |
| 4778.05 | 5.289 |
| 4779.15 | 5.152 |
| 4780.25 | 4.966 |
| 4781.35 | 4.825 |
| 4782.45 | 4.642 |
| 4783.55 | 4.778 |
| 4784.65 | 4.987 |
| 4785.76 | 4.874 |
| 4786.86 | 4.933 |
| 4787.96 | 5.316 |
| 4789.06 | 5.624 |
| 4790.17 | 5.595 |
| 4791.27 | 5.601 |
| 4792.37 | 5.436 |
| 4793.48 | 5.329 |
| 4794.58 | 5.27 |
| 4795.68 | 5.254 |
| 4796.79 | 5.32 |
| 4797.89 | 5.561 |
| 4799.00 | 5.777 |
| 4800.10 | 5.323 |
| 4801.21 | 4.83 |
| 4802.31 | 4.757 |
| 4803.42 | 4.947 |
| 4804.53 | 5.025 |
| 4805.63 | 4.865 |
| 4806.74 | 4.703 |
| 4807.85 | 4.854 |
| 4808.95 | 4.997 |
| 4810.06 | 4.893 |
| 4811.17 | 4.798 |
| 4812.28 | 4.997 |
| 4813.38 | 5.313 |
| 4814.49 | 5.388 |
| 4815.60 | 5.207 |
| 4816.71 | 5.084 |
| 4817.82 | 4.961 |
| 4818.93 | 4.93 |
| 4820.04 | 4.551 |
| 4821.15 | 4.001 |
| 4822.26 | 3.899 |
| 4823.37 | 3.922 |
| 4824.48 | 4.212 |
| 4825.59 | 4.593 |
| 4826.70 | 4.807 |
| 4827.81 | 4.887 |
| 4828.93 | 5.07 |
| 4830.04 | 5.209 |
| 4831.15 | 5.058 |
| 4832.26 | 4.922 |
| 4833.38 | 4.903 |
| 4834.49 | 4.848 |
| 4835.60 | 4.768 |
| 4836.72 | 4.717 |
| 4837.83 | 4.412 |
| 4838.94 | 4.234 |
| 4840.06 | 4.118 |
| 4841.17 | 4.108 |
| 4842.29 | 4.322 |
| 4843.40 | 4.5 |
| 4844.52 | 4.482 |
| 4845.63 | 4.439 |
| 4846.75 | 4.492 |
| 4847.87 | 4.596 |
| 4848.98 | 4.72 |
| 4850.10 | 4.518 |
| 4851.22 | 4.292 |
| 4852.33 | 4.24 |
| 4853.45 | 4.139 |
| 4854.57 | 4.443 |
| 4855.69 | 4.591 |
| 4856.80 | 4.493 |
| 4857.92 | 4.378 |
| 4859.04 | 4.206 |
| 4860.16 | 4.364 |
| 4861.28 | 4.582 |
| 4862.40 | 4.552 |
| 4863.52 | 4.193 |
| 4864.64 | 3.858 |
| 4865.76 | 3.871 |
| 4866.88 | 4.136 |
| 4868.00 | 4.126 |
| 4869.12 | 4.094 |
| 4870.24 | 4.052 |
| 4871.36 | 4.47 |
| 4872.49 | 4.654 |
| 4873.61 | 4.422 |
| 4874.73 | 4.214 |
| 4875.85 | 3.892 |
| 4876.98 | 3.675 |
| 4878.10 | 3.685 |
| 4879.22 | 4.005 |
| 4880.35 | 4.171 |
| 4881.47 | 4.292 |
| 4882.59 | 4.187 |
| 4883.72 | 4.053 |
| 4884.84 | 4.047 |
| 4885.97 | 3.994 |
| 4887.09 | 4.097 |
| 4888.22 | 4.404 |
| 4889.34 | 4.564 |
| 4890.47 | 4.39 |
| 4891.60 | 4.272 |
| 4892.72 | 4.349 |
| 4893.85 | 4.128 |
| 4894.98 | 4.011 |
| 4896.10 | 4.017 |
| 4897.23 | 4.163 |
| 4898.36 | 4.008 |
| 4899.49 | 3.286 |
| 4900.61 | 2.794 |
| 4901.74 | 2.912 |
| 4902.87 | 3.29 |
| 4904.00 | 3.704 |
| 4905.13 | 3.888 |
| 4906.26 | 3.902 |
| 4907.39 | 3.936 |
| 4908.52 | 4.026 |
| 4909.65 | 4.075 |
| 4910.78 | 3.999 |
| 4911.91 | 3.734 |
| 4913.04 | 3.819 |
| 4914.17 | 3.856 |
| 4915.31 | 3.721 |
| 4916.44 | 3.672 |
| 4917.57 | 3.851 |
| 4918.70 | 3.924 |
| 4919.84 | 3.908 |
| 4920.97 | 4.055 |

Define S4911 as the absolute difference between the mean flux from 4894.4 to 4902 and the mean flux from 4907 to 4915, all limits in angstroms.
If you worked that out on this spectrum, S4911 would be 0.3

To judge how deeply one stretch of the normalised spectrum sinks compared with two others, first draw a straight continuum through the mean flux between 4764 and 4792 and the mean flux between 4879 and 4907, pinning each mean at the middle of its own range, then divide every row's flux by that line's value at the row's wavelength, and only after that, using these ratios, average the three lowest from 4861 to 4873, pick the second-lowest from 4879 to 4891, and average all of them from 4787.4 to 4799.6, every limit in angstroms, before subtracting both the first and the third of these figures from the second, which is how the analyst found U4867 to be -1.04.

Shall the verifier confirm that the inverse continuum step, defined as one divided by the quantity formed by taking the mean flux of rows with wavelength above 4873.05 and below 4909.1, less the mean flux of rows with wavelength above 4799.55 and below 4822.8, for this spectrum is -1.10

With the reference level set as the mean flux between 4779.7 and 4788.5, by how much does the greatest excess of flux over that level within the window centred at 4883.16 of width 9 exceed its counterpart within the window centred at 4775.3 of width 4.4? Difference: -1.01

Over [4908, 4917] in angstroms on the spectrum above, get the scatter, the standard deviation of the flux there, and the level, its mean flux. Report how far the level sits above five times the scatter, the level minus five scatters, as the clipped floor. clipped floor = 3.1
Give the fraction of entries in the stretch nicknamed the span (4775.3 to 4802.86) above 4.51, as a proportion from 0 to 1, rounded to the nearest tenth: 1.0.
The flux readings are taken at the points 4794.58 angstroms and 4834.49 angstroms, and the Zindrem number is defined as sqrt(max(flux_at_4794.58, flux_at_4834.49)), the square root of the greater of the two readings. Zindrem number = 2.30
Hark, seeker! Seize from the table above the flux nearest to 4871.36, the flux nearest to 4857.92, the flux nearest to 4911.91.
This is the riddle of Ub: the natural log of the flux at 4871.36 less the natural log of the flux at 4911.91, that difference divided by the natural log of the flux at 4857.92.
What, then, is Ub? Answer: 0.12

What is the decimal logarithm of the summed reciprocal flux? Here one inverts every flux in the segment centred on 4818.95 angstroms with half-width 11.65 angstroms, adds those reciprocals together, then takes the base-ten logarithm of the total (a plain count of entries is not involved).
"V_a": 0.65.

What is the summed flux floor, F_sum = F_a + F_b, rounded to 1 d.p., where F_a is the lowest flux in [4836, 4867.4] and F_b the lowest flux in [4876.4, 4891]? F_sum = 7.5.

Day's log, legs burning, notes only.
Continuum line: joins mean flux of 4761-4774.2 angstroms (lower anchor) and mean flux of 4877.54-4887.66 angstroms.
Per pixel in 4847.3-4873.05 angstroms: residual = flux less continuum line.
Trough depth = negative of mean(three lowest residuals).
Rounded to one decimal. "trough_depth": 0.3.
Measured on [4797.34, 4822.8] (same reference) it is 0.5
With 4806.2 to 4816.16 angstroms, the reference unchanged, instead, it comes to 0.0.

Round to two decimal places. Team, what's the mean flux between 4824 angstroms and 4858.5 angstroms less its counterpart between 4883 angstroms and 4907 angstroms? 0.65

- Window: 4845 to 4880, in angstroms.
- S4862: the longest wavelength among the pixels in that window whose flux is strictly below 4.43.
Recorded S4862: 4879.22 angstroms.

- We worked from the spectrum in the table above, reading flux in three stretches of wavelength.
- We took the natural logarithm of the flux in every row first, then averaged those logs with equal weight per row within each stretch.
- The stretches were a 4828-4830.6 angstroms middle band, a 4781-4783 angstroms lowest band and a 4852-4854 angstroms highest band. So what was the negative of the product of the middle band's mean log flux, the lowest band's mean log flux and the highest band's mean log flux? -3.6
